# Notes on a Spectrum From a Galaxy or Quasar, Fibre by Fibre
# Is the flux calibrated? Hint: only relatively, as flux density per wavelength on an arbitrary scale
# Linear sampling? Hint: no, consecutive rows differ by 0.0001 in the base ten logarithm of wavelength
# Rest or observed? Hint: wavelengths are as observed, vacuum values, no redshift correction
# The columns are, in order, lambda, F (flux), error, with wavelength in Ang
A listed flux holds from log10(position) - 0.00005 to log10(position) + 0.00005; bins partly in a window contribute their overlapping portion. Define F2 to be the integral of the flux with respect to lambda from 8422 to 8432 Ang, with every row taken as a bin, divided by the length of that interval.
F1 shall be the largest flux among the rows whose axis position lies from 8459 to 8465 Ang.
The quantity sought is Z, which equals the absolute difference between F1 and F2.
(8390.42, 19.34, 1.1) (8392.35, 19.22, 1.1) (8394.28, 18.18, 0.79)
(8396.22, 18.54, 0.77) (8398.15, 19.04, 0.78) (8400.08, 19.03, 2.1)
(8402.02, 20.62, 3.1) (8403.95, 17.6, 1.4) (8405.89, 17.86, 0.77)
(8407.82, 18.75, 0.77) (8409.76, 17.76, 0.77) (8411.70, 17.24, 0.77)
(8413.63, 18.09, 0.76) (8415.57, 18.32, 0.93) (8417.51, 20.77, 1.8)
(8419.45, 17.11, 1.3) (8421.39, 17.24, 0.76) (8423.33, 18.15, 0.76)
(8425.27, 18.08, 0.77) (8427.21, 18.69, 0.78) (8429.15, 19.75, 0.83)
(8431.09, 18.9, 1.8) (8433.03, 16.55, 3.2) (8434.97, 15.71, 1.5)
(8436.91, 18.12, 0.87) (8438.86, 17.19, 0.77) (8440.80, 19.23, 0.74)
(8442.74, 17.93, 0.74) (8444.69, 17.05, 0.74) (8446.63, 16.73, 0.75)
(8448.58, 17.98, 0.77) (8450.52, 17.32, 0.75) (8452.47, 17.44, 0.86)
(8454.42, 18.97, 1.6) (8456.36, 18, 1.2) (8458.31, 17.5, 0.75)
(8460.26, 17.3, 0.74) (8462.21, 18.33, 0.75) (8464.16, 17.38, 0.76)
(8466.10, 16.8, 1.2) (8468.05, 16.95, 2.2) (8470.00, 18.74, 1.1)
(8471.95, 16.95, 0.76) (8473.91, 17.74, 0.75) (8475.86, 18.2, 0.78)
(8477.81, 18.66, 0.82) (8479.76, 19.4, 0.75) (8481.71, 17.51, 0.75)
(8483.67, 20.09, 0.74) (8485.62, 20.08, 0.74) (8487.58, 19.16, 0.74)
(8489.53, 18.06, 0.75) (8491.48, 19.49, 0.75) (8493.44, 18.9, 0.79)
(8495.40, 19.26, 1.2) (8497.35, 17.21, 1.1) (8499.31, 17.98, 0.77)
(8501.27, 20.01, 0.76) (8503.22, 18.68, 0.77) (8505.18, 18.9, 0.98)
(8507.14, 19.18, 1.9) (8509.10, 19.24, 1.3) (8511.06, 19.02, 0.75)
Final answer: 0.3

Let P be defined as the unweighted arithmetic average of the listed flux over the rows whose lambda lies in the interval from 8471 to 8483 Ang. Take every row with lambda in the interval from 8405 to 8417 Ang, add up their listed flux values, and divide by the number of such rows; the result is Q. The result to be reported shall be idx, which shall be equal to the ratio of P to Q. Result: 1.00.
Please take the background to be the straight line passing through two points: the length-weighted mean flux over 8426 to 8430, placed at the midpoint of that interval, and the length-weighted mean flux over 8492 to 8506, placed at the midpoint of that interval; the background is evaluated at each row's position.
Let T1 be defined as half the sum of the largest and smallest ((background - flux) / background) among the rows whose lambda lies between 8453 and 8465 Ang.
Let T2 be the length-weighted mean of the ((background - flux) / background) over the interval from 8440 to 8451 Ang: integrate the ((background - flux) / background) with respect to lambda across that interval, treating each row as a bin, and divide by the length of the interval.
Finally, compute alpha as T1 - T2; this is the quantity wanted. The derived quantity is -0.03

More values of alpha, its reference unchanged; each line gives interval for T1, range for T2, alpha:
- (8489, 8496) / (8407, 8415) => -0.07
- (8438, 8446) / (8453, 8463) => 0.00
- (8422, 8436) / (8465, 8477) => 0.00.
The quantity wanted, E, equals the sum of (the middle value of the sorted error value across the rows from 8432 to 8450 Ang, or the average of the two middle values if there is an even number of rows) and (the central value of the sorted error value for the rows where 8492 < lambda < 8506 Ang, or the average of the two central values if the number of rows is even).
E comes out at 1.56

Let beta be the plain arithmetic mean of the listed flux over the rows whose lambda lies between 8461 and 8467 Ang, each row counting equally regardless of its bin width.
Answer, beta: 17.5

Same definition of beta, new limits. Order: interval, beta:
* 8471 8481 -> 18.2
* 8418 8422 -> 17.2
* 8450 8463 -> 17.8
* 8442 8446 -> 17.5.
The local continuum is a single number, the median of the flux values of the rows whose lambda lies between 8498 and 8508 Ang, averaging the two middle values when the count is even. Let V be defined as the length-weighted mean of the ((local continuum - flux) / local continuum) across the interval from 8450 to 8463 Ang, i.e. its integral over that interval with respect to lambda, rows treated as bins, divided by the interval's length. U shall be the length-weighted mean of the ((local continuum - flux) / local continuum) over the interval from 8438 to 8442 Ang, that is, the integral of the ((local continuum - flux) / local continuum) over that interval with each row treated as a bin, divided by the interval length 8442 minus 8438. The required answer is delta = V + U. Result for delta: 0.092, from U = 0.04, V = 0.056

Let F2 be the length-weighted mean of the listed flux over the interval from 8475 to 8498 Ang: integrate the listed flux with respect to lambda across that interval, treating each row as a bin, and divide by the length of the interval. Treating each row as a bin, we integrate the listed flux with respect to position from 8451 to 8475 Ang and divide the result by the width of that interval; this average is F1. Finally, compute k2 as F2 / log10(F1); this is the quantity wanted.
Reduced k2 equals 15.1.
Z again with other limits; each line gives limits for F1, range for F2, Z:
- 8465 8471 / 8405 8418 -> 0.4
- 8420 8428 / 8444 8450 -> 1.4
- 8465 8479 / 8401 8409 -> 0.1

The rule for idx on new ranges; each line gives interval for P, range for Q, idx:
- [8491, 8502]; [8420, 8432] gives 1.02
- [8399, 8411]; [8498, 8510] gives 0.98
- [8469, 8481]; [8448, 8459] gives 1.02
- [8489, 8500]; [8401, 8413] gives 1.01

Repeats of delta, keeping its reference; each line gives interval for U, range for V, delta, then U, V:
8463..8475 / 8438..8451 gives 0.143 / 0.08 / 0.066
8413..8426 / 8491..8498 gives 0.043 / 0.03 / 0.009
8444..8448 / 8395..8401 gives 0.104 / 0.10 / 0.003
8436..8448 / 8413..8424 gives 0.095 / 0.06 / 0.032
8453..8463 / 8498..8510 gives 0.046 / 0.05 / -0.003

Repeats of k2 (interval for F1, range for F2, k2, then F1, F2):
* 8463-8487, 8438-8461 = 14.1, 18.2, 17.7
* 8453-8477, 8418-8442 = 14.4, 17.7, 18.0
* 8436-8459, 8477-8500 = 15.1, 17.8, 18.8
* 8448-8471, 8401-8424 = 14.6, 17.7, 18.3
